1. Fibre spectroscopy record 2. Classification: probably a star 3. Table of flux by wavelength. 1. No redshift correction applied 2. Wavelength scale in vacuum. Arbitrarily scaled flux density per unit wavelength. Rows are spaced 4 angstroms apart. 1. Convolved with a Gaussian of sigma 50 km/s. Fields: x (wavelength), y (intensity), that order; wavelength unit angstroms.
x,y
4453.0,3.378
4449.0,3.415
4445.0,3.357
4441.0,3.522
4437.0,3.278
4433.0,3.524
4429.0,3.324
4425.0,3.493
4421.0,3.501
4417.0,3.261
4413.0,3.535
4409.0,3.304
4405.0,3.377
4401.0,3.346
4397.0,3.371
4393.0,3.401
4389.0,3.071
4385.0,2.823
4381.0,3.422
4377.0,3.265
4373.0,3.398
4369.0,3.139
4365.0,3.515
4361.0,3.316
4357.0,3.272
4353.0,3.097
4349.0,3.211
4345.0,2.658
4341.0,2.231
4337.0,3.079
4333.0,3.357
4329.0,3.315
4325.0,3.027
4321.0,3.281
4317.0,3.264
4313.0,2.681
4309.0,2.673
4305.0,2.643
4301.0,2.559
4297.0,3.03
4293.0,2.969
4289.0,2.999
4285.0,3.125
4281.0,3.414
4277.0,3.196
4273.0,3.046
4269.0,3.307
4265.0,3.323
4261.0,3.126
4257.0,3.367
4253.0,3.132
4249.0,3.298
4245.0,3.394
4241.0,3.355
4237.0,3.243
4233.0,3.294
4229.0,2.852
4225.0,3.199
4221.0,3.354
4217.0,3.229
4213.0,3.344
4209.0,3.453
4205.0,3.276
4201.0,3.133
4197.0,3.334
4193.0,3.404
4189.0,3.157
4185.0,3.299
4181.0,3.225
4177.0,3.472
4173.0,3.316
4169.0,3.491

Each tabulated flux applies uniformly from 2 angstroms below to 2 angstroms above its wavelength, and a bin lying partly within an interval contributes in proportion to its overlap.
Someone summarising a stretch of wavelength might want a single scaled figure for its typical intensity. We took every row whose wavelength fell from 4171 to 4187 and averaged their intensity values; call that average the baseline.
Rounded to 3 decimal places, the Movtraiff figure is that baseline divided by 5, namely 0.666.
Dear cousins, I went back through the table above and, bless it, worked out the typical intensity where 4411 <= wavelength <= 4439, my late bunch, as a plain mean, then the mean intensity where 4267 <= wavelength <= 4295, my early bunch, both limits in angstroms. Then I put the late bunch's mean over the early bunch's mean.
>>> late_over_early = 1.08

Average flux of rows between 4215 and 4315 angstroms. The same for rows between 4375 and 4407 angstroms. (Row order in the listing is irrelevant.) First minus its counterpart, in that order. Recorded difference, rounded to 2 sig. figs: -0.15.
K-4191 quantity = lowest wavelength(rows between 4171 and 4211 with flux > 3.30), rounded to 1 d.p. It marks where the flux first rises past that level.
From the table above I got 4173.0 angstroms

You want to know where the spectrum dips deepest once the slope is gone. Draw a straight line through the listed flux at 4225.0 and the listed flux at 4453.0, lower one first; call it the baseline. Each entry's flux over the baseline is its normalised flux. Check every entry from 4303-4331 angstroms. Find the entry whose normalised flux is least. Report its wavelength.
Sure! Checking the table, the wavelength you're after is 4305.0 angstroms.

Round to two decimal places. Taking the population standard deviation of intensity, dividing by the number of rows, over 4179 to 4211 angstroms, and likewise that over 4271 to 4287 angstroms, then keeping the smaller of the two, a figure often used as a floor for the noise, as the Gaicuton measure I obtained 0.10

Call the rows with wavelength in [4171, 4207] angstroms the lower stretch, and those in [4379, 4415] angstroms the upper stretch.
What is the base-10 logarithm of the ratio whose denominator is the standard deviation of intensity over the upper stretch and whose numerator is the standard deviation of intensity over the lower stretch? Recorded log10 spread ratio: -0.30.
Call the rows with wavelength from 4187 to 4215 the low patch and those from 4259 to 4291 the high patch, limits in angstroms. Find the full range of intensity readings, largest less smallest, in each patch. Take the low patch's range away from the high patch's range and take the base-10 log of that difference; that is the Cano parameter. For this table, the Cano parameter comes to -1.02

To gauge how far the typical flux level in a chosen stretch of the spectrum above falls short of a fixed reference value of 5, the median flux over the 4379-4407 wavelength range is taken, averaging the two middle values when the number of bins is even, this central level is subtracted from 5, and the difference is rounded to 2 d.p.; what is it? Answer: 1.63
